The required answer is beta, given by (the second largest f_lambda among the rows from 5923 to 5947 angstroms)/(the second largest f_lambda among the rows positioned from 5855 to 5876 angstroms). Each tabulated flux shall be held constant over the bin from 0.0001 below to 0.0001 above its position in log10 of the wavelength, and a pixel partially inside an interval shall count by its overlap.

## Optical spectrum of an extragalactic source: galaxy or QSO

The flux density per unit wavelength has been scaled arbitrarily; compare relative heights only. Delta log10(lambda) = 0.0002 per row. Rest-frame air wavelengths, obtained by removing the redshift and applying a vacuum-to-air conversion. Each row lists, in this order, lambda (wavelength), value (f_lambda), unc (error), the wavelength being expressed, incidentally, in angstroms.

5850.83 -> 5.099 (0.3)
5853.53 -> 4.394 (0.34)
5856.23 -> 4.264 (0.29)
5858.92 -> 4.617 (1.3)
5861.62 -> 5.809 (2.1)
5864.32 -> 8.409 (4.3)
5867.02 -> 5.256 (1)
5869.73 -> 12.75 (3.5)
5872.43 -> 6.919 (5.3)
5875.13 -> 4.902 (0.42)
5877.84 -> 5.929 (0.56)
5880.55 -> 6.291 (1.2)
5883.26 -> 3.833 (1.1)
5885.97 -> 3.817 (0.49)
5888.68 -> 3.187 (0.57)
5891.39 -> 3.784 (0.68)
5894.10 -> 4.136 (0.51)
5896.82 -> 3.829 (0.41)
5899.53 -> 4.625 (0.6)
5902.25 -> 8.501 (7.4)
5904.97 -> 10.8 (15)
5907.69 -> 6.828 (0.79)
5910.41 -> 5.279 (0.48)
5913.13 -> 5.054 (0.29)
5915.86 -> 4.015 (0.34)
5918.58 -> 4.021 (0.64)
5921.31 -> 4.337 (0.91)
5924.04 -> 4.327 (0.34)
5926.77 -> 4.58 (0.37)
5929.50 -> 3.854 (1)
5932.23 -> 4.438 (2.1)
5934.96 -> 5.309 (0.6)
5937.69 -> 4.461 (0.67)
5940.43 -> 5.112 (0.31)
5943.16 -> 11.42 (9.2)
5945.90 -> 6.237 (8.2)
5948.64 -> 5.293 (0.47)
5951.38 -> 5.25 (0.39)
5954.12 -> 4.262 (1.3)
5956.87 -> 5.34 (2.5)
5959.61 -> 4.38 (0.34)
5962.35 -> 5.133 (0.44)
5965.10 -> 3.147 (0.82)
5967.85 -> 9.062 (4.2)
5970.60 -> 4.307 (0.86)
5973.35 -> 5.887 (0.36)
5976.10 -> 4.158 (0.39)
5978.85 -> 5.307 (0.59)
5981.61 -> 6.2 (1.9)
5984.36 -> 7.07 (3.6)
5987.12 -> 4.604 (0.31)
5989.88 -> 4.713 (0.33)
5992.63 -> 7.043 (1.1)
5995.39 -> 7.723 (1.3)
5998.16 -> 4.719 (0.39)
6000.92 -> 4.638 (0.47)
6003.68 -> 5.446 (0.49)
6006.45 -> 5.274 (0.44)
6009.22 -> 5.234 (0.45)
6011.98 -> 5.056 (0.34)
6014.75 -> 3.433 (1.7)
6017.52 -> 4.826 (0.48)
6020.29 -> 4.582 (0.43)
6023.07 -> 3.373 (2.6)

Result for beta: 0.7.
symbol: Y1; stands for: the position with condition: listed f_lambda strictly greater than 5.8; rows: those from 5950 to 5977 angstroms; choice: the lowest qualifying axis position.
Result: 5967.85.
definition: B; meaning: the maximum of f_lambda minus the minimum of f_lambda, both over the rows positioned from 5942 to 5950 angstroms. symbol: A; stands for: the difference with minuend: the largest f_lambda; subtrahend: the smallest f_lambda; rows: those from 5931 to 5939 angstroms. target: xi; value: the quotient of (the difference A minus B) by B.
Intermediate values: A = 0.9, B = 6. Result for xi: -0.9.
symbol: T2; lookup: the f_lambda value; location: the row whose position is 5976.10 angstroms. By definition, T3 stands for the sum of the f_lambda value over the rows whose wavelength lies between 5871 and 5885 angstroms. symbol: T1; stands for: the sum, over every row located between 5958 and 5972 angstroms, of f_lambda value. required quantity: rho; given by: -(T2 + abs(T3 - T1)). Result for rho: -6.0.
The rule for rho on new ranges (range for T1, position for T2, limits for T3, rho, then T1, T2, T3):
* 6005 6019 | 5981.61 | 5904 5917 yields -14.4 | 24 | 6.2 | 32.0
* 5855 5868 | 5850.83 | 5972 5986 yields -5.4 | 28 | 5.099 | 28.6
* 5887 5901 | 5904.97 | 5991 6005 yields -20.8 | 20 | 10.8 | 29.6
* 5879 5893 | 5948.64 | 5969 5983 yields -10.2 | 21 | 5.293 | 25.9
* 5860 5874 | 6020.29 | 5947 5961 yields -19.2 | 39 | 4.582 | 24.5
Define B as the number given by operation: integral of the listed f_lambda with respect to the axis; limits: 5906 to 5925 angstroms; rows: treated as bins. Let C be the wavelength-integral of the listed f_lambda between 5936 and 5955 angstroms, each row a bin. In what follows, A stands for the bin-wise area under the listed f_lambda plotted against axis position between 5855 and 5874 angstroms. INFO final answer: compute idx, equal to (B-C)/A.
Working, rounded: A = 130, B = 94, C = 115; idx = -0.16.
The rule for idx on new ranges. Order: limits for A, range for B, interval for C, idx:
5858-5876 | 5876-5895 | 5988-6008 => -0.22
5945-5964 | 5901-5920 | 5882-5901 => 0.48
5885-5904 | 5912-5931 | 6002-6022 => -0.16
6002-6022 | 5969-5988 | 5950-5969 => 0.05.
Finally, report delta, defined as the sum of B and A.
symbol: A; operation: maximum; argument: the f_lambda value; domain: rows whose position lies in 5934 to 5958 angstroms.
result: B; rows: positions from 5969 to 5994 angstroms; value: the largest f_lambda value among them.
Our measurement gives 18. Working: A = 11.42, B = 7.07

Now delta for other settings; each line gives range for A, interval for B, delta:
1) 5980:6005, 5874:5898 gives 14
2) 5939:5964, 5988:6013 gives 19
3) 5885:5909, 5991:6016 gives 19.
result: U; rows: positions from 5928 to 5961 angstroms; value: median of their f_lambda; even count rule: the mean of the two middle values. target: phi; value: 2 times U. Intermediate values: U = 5.2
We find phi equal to 10.4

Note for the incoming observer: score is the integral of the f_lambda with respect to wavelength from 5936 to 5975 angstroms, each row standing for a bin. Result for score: 220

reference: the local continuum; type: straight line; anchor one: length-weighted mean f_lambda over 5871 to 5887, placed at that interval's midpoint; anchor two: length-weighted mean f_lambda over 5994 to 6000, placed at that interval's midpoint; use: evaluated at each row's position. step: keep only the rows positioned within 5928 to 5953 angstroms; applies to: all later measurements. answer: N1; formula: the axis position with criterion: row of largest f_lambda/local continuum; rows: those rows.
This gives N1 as 5943.16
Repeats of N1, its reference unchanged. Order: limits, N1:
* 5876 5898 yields 5880.55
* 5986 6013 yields 5995.39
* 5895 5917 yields 5904.97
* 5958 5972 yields 5967.85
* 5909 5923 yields 5910.41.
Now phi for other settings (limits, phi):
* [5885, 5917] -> 8.8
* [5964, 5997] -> 11.2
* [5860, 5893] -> 11.1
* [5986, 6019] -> 9.9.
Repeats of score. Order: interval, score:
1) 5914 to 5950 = 187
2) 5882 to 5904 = 101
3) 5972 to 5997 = 146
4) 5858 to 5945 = 491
